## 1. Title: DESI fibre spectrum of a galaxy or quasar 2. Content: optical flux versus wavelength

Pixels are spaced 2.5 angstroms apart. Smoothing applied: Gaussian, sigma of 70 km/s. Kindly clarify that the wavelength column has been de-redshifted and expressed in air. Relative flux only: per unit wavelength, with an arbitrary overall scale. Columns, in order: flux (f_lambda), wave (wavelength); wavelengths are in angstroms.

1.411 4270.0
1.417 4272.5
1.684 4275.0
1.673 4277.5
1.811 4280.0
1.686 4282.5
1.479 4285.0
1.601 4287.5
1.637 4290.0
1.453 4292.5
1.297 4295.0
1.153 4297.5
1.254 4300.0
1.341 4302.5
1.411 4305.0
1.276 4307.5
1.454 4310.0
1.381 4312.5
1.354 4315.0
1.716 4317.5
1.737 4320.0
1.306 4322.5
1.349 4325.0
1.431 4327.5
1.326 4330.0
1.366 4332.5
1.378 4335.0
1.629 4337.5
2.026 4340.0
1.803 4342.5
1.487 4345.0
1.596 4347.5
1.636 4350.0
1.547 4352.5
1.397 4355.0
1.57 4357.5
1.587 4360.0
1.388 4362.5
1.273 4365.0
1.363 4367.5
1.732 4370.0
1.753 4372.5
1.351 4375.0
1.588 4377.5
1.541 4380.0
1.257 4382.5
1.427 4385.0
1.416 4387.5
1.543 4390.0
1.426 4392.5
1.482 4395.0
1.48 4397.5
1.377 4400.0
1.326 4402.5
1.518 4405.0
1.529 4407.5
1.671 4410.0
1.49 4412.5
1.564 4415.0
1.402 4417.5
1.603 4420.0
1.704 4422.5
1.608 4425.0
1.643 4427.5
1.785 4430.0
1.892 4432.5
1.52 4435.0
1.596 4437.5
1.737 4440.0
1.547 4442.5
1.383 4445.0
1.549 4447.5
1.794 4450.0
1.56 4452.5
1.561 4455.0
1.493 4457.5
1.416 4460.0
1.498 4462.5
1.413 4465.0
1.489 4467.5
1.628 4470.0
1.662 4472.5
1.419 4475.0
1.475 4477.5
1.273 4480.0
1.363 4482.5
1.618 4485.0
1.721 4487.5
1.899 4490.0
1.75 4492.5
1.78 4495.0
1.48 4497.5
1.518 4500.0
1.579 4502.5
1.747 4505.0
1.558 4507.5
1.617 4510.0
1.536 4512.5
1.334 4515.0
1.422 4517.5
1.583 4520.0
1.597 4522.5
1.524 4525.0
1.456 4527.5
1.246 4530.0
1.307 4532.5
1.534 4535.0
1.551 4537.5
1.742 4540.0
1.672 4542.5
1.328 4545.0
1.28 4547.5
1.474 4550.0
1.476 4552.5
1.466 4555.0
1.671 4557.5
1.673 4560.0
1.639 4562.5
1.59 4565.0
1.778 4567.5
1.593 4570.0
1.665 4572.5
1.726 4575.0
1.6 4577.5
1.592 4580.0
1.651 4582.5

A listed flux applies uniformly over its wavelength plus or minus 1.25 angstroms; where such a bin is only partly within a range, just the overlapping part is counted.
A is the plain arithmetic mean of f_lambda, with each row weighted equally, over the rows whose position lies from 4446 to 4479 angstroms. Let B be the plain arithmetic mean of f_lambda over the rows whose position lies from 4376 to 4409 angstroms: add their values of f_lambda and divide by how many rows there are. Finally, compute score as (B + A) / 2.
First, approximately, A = 1.54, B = 1.45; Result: 1.495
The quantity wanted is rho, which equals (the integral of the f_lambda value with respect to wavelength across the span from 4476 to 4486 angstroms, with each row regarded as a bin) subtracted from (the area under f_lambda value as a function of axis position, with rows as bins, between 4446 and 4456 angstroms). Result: 1.8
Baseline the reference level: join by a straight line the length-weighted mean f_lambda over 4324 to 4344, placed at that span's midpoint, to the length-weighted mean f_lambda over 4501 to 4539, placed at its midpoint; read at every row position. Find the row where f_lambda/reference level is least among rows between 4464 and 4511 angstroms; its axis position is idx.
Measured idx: 4480.0 angstroms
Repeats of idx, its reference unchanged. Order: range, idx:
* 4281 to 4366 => 4297.5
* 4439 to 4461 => 4445.0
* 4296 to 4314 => 4297.5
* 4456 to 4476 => 4465.0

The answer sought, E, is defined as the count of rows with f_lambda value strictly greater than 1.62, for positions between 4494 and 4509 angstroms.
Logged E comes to 2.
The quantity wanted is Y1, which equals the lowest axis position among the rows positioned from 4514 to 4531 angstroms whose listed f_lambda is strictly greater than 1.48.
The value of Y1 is 4520.0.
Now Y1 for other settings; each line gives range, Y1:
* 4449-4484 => 4450.0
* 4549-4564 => 4557.5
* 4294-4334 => 4317.5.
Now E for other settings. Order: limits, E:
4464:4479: 2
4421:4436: 4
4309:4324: 2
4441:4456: 1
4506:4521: 0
